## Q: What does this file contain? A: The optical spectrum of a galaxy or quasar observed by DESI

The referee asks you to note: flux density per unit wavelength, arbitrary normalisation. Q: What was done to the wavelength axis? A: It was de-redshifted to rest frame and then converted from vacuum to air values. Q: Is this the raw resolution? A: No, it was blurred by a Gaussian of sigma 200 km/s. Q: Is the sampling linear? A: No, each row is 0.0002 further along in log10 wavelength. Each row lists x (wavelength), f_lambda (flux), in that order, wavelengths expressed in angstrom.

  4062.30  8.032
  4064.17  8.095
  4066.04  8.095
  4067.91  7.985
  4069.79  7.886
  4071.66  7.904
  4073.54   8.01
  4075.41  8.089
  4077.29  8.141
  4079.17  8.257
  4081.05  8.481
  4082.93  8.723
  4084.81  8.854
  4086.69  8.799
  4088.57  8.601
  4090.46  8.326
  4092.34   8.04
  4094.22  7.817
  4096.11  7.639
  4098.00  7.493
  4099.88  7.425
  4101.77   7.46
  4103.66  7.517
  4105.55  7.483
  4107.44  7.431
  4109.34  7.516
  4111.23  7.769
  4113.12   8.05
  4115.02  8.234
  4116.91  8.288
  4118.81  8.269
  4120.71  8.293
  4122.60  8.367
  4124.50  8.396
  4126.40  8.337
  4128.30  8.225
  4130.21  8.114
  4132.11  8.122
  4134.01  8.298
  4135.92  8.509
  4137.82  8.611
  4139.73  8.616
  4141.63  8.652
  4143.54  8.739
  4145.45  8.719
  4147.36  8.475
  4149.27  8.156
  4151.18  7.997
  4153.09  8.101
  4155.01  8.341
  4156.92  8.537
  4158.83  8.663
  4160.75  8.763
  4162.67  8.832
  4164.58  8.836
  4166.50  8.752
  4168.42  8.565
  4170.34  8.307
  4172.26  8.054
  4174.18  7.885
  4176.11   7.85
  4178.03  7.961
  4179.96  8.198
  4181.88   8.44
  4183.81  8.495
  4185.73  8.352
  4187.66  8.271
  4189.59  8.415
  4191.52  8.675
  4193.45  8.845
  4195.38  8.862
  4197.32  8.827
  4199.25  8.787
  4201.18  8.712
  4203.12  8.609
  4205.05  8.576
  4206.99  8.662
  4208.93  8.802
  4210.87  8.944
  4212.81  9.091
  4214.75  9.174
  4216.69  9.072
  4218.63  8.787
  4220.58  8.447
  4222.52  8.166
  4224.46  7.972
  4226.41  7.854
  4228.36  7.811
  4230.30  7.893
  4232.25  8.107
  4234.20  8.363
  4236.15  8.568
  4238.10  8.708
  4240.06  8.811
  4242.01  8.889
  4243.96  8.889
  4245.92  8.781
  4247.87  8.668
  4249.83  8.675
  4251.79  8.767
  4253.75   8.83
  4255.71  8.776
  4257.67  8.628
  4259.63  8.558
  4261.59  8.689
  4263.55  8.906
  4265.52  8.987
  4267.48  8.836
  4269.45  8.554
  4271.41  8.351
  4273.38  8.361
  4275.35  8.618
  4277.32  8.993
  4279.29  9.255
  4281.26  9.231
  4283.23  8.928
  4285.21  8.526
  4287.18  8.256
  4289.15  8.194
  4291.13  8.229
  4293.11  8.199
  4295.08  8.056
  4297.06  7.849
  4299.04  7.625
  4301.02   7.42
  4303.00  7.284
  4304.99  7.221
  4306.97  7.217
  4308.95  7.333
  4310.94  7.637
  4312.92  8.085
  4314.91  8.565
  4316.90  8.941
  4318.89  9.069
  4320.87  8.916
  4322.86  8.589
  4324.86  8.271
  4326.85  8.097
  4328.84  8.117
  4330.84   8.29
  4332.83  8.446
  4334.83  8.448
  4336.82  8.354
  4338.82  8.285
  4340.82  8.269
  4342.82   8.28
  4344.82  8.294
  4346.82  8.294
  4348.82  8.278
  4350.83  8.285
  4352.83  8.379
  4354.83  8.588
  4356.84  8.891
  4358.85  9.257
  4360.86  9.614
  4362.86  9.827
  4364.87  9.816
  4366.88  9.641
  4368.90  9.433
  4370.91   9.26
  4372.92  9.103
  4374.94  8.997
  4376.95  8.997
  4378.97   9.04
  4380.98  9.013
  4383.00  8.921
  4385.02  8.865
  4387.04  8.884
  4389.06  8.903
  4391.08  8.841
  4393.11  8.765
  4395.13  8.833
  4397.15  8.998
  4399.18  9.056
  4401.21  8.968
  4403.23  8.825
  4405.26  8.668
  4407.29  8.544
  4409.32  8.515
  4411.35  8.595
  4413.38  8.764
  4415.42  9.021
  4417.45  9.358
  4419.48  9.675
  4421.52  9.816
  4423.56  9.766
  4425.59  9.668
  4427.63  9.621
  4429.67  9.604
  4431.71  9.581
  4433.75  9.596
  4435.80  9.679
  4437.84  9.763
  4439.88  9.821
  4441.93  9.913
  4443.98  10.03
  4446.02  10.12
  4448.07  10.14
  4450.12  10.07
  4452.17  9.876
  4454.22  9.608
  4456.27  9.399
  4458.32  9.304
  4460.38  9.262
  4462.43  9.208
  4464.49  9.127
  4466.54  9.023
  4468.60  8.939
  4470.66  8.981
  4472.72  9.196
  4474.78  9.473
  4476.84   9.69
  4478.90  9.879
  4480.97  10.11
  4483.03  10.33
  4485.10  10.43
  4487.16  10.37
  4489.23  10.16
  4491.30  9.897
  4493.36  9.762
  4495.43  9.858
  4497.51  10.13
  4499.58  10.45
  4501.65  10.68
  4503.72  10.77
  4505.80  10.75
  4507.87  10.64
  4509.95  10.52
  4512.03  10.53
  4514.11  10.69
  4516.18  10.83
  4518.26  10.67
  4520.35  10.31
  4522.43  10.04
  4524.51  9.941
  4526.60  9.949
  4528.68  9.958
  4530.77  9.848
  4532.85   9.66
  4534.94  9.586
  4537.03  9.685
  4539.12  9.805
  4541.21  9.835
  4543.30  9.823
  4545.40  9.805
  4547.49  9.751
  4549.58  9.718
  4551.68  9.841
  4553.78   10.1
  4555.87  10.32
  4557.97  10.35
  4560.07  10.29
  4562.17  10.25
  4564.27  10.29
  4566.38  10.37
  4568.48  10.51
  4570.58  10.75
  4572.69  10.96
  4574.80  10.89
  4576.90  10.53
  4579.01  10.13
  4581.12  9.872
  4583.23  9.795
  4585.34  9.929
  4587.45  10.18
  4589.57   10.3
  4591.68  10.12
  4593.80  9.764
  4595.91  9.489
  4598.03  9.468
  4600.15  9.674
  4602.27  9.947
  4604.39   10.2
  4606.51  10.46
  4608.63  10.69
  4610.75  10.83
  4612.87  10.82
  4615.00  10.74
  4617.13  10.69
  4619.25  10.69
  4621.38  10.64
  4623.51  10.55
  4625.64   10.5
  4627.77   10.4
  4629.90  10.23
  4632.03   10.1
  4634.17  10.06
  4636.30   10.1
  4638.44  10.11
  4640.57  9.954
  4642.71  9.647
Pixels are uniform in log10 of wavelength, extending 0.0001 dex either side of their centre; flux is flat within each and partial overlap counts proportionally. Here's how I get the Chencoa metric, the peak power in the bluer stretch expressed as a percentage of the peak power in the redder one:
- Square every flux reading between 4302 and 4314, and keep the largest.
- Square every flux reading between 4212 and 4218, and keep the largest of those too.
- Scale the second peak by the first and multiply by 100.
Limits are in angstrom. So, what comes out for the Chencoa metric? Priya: 129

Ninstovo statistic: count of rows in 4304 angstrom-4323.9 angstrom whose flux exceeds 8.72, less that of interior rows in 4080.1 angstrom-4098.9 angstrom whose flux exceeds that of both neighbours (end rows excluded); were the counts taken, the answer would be 2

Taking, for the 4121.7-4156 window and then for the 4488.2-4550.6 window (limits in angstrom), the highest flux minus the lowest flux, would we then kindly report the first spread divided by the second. 0.60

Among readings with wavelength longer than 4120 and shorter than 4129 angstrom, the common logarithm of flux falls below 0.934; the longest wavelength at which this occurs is 4128.30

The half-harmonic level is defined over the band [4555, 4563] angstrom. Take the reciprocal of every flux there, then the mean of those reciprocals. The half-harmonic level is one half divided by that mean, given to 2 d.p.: 5.15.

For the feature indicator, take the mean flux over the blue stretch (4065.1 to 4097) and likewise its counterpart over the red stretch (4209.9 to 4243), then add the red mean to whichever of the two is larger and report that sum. 17.0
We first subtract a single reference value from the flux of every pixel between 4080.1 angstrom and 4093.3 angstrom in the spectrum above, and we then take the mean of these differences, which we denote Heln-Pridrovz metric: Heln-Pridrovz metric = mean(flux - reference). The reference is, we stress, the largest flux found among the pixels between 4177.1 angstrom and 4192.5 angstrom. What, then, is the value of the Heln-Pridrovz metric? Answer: -0.13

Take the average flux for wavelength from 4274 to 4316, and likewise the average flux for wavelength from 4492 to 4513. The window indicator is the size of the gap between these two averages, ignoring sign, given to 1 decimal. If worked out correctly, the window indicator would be 2.3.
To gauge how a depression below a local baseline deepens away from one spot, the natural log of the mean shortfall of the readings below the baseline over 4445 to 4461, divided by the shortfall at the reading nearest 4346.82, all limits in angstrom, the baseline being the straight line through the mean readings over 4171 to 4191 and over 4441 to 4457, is -1.6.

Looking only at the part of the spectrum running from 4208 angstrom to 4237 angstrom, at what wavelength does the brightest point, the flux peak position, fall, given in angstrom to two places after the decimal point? 4214.75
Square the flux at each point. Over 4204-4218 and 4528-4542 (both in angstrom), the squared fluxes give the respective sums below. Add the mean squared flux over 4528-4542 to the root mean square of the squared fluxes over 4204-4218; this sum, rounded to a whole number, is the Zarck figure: 175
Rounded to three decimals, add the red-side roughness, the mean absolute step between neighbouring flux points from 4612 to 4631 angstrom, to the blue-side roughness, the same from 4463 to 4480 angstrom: 0.235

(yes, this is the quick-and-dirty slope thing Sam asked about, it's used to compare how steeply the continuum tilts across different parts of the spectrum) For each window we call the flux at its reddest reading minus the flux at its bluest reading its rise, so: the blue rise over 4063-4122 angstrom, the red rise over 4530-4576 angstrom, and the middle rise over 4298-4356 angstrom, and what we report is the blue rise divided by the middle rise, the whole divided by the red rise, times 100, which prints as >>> 20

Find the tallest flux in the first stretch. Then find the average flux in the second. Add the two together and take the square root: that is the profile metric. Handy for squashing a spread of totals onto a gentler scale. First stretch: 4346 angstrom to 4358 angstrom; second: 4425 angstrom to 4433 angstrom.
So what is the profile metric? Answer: 4.302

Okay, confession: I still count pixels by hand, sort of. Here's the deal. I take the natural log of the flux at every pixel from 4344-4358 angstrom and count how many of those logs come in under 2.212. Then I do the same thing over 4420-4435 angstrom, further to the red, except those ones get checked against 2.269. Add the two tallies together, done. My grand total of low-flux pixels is 12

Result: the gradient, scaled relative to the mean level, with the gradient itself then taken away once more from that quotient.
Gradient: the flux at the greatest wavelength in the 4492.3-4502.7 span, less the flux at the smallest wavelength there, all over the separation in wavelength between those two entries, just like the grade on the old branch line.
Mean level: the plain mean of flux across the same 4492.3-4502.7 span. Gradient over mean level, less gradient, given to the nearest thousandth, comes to -0.100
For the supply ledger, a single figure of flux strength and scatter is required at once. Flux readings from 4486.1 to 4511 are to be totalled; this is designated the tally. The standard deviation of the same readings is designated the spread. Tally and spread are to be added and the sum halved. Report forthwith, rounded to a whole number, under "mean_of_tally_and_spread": 62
